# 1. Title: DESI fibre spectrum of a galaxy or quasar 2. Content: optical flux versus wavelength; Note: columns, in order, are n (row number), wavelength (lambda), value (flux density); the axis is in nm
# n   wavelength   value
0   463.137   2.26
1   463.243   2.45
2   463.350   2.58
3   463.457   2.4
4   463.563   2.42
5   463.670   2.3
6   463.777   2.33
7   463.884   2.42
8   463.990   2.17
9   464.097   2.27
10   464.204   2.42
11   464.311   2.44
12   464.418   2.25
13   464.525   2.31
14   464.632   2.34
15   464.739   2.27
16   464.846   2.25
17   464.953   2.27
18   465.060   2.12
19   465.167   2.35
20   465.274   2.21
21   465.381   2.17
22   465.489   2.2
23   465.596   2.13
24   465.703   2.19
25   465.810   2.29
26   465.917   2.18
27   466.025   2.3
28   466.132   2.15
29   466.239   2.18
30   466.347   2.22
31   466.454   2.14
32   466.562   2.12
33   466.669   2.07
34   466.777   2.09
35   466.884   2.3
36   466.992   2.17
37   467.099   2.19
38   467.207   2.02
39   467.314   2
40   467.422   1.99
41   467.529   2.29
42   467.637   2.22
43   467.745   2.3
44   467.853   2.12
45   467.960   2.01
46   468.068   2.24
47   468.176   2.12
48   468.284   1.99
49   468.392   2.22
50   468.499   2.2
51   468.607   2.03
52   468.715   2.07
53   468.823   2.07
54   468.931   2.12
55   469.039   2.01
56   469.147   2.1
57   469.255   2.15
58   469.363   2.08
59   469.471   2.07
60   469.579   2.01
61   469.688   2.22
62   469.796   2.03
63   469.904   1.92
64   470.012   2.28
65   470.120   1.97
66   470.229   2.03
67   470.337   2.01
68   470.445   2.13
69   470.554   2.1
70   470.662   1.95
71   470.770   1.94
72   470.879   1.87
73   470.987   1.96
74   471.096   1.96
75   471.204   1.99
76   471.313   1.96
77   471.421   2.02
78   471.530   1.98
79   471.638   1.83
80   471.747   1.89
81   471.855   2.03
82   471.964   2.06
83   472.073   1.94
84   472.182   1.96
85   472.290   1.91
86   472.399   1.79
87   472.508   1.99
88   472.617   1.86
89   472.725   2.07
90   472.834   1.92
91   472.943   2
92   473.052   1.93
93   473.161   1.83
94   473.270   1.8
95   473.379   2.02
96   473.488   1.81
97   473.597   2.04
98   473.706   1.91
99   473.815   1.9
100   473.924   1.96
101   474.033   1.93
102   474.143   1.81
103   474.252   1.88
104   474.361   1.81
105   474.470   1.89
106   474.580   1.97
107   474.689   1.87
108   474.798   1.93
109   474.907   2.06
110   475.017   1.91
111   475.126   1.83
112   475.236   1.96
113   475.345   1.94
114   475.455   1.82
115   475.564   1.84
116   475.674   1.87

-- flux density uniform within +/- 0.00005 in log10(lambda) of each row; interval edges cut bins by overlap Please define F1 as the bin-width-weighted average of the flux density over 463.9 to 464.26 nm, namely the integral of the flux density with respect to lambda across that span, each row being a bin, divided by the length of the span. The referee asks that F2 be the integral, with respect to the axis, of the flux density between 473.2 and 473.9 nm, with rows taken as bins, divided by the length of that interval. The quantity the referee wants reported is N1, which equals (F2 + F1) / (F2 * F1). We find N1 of 0.96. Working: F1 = 2.30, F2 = 1.91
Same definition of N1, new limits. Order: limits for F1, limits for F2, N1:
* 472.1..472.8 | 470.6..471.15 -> 1.03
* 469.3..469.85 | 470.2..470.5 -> 0.97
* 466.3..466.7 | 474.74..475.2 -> 0.98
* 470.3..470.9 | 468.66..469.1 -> 0.98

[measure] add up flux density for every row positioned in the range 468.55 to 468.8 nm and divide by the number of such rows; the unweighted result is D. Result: 2.05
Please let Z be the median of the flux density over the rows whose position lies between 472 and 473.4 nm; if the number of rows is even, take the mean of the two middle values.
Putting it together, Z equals 1.93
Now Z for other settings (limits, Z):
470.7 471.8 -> 1.96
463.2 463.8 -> 2.41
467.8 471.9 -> 2.03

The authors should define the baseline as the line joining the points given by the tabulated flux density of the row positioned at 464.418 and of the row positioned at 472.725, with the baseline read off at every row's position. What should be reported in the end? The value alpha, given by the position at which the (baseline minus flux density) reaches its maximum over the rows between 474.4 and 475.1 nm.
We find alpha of 474.689 nm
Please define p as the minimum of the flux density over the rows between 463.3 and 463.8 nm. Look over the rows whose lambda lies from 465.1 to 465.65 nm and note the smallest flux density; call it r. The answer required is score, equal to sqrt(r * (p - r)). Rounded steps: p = 2.3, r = 2.13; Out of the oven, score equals 0.60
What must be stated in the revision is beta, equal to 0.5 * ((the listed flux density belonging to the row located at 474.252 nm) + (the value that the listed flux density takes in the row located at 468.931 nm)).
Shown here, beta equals 2.00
